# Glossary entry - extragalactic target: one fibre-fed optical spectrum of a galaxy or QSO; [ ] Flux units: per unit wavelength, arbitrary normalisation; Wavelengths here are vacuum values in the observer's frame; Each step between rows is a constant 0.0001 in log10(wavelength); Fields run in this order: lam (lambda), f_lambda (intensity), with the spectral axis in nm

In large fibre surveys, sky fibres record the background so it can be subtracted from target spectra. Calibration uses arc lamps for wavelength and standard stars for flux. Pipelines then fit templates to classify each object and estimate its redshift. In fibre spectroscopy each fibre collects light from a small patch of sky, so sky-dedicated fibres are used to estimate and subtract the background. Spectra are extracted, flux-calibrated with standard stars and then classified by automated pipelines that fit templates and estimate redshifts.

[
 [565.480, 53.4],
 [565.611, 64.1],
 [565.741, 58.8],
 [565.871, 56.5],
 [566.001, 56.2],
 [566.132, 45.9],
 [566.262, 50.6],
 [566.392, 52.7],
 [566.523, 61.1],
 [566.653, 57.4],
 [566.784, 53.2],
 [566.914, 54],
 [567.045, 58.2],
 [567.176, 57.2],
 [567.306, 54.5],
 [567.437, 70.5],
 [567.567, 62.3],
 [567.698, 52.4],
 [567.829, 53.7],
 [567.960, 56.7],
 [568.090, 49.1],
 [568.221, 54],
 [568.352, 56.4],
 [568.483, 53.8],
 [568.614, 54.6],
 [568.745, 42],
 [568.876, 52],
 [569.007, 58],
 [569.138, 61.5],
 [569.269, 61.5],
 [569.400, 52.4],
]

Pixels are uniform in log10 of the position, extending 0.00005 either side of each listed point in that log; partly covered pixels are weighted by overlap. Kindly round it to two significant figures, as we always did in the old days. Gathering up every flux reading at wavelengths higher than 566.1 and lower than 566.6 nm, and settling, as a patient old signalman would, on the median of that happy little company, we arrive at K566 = 52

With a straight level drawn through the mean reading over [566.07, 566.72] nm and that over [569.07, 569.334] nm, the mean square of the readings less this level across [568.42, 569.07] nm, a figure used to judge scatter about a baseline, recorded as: 95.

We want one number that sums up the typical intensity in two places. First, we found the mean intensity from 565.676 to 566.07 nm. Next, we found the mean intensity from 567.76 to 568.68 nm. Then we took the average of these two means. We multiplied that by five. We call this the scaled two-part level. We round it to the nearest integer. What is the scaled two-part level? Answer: 278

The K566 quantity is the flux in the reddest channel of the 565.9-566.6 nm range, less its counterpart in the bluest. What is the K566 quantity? 4.9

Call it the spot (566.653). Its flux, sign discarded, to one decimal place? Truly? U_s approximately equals 57.4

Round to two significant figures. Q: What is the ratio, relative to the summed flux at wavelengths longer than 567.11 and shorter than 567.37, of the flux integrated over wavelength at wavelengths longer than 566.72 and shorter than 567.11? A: 0.19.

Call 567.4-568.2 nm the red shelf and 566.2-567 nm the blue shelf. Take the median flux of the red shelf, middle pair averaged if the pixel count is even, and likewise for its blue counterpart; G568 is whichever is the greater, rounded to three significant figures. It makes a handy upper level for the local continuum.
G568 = 55.2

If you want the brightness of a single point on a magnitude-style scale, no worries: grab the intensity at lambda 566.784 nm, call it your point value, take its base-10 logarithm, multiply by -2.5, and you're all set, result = -4.31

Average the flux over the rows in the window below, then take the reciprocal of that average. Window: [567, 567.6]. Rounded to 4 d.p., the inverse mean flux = 0.0165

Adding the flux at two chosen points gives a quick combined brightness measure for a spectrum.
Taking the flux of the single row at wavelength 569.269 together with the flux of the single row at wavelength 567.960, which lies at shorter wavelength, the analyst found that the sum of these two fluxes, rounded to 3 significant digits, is 118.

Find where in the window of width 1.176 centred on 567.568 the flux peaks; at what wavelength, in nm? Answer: 567.437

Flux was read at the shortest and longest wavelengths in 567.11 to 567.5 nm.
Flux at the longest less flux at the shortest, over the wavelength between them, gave 51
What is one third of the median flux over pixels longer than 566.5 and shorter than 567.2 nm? 19.1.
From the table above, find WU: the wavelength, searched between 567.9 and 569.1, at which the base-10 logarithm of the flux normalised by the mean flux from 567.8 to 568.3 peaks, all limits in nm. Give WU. 569.007 nm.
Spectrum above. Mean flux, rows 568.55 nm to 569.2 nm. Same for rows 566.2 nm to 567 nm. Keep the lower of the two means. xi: 53.6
